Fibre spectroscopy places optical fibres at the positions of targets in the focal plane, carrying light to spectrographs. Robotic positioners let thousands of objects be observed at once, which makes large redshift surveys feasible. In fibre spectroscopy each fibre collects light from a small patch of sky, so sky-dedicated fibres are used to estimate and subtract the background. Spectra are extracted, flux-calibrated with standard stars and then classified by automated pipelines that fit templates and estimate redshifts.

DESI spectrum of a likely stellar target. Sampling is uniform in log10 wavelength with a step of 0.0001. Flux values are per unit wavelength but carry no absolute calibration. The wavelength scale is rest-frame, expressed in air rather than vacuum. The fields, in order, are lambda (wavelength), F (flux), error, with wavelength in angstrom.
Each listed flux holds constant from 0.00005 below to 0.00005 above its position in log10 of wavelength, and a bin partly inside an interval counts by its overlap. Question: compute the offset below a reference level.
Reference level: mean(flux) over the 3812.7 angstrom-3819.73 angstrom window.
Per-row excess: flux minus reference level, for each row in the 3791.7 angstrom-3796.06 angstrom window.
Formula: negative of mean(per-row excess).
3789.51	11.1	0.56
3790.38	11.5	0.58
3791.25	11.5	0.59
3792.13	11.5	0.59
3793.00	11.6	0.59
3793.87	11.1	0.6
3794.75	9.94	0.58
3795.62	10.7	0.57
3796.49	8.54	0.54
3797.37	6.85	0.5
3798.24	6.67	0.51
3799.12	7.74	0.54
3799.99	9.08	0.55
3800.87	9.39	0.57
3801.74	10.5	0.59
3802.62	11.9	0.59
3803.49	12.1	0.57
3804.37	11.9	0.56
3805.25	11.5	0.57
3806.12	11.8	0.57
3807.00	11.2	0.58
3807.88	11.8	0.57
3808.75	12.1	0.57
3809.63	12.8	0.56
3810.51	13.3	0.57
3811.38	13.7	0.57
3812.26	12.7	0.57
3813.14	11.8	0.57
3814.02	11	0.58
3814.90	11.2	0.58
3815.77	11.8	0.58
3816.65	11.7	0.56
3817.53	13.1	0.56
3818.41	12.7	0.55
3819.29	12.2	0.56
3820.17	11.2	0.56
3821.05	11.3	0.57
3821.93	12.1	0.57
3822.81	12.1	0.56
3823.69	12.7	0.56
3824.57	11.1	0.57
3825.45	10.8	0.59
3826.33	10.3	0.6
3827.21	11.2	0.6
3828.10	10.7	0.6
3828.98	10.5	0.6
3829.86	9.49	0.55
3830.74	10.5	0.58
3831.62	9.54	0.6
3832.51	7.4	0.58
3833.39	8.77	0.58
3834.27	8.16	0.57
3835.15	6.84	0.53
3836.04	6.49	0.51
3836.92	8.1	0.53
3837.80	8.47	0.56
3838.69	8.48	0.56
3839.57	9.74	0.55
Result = 1.0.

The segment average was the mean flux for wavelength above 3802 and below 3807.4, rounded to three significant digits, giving 11.7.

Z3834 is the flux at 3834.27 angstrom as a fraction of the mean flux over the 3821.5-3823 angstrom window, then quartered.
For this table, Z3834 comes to 0.169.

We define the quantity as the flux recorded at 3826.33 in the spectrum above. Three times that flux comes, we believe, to 31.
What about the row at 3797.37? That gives 21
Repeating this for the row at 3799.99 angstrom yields 27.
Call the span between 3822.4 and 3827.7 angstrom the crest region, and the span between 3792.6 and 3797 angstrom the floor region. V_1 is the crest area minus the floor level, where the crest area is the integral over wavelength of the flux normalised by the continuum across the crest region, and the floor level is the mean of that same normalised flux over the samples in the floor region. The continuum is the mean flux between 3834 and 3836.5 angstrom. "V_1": 7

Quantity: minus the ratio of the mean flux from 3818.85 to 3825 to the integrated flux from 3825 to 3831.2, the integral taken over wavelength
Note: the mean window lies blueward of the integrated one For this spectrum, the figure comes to -0.182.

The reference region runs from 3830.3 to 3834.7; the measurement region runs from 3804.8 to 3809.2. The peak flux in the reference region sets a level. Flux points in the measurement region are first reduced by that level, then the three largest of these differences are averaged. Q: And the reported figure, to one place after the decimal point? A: 1.4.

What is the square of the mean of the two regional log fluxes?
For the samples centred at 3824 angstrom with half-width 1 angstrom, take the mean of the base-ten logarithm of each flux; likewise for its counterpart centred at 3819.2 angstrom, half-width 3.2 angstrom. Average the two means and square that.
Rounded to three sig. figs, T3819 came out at 1.16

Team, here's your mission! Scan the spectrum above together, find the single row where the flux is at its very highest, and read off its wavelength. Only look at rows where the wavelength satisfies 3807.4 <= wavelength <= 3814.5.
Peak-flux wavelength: 3811.38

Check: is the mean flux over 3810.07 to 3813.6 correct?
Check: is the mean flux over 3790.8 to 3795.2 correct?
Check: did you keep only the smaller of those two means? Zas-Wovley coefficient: 11.1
